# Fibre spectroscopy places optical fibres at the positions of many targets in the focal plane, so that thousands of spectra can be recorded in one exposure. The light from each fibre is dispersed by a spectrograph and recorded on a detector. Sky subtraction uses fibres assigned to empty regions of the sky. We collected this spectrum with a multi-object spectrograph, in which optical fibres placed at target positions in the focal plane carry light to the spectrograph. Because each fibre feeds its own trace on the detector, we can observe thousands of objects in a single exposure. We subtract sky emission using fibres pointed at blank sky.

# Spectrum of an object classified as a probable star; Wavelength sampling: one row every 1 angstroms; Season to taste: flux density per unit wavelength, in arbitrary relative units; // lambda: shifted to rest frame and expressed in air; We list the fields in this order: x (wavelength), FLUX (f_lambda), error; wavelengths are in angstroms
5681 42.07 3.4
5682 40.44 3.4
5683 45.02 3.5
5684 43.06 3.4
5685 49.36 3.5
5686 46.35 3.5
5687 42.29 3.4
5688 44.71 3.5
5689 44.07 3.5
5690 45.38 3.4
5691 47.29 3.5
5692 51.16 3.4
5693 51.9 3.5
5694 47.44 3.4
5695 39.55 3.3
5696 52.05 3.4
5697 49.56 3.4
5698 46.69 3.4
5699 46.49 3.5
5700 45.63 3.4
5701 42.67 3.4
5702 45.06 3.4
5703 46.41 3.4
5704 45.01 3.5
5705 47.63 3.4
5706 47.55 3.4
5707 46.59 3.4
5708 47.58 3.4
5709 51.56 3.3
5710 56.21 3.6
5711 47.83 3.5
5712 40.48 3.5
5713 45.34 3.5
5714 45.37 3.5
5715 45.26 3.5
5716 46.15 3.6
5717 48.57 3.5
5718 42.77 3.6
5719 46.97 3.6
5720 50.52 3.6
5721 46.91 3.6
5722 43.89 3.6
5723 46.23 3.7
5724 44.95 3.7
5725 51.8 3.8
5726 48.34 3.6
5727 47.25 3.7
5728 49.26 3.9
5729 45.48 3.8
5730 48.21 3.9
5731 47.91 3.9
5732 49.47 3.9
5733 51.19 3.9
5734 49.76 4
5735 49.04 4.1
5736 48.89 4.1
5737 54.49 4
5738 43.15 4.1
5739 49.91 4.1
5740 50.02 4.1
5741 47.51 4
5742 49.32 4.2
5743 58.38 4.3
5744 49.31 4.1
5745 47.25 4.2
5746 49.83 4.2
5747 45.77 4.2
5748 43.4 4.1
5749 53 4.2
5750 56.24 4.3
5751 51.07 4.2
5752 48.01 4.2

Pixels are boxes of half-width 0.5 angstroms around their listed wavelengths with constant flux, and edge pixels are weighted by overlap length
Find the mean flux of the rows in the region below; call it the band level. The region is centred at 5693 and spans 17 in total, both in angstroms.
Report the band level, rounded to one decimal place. 46.6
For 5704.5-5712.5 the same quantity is 48.2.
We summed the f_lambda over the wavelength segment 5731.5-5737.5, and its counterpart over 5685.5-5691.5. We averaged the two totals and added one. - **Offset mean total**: 287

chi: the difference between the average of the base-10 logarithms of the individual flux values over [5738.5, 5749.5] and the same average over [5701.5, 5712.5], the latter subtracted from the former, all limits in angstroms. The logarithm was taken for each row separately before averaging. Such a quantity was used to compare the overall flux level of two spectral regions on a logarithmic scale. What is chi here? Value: 0.018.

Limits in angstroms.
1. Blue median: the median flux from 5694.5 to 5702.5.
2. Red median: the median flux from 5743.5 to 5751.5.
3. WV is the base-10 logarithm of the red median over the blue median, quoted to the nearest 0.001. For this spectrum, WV 0.032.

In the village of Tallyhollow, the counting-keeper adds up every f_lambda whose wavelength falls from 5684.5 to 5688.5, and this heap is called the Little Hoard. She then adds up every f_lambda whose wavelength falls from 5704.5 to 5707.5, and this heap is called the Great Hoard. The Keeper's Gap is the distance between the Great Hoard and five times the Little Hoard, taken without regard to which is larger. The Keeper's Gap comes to 772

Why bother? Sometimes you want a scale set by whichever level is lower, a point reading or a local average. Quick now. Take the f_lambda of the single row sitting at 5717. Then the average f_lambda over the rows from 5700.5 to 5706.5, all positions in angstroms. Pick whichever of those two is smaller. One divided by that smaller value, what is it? 0.0219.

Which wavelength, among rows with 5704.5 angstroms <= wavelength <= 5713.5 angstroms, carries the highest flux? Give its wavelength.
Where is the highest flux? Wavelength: 5710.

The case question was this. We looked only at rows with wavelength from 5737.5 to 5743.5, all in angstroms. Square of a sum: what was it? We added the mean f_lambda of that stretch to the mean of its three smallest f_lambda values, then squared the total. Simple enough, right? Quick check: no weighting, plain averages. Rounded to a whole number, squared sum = 9288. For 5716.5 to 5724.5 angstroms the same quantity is 8140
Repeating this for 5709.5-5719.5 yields 7980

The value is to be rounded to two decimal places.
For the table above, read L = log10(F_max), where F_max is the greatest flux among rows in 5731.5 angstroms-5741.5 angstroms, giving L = 1.74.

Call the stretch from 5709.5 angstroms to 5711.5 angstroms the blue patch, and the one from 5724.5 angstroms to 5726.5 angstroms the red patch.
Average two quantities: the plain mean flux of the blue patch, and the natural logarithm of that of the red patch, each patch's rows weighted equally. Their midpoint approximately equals 28.0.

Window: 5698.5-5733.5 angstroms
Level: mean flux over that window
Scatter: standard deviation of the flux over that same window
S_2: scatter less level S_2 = -44.2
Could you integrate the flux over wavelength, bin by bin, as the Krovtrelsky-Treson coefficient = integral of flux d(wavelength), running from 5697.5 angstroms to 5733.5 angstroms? 1695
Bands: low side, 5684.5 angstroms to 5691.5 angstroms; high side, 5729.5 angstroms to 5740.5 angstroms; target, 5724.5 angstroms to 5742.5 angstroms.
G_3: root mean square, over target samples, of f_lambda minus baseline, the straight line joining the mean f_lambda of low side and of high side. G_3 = 2.39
